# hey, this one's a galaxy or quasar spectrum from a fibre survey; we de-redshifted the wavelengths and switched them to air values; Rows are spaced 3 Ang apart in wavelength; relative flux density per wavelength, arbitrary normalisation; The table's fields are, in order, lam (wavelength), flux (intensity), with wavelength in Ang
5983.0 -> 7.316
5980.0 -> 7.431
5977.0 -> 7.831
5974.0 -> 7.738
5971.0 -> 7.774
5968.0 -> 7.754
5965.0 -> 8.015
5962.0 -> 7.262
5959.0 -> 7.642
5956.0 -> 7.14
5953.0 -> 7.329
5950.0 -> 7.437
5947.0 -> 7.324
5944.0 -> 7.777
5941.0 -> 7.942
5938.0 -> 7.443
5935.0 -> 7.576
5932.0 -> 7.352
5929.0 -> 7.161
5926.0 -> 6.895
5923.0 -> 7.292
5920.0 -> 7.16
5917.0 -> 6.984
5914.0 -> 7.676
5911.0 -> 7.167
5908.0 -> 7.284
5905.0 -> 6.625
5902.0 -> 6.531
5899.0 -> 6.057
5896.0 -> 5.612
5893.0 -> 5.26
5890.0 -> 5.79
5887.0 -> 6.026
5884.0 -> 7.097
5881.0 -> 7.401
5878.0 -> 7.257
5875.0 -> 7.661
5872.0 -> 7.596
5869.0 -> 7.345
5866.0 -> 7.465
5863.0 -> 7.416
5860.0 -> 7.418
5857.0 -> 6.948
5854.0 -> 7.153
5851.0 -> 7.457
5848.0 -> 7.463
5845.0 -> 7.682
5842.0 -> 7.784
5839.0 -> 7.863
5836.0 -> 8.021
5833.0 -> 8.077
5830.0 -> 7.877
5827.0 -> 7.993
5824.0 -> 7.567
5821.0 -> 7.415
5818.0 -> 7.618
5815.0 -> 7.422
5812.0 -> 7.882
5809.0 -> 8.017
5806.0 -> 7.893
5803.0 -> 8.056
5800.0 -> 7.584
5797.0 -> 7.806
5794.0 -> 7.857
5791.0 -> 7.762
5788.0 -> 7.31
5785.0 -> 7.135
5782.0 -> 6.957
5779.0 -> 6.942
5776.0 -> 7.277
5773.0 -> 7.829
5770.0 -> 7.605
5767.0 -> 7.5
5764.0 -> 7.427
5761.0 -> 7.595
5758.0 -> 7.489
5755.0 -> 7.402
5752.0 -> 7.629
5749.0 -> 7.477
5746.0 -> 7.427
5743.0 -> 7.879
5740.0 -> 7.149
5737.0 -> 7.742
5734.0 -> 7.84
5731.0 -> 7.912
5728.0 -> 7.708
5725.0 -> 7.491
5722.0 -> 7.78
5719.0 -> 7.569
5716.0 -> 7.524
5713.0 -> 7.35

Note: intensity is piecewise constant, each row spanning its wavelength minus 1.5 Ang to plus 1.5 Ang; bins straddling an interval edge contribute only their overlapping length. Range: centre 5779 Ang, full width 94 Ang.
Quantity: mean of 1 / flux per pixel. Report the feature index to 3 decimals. 0.132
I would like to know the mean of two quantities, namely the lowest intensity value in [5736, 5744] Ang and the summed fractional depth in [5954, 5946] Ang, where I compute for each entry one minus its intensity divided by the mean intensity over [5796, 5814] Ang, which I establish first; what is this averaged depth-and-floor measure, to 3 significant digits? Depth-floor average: 3.67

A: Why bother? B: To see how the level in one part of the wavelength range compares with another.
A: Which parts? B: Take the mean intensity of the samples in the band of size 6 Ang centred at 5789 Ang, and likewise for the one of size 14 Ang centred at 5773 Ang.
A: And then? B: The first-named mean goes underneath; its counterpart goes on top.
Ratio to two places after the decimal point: 0.99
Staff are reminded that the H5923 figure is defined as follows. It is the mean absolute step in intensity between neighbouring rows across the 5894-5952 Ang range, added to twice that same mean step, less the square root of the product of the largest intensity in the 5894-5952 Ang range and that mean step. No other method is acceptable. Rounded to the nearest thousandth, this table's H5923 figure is -0.635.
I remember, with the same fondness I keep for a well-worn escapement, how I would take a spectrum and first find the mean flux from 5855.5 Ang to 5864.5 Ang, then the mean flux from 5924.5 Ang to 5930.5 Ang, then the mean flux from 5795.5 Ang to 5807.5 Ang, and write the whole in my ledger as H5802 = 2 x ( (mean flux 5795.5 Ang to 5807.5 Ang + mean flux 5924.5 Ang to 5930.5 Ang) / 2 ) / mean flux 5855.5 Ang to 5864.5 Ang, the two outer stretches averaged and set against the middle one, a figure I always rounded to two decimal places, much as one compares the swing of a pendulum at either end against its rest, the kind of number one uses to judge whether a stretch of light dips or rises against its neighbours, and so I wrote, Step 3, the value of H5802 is 2.05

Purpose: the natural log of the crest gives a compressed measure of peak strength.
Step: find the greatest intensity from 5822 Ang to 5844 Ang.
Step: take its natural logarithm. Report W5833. 2.09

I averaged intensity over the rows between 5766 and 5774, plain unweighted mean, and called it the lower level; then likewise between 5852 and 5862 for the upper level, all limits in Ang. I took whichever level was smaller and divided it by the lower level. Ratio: 0.94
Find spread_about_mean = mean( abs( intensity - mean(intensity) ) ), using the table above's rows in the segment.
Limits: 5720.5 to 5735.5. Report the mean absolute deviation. 0.12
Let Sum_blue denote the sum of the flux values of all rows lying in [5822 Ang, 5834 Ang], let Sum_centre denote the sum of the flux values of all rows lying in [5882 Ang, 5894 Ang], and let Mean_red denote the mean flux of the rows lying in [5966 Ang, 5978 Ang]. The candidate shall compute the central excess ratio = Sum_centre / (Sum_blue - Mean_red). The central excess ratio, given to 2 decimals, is 1.02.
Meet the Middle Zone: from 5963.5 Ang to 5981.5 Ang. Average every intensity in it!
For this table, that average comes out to 7.8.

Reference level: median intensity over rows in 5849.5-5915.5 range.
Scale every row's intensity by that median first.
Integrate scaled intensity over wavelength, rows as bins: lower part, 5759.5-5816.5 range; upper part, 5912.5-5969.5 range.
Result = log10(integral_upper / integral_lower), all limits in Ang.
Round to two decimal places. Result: -0.01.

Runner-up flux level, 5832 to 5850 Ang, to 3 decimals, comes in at 8.021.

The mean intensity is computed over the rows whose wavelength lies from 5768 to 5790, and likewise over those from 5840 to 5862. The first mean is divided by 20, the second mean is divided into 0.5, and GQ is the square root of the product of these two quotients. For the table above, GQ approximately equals 0.157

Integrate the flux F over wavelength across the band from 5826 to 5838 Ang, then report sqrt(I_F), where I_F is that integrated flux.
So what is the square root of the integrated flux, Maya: 9.79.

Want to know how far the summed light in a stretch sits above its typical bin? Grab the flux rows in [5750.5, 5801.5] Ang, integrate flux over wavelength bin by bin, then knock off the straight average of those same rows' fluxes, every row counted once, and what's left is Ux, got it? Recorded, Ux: 374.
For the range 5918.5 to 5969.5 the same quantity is 372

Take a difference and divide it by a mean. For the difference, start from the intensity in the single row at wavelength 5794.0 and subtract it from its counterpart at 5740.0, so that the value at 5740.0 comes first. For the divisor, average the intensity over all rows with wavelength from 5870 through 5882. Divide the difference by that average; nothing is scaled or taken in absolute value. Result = -0.095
